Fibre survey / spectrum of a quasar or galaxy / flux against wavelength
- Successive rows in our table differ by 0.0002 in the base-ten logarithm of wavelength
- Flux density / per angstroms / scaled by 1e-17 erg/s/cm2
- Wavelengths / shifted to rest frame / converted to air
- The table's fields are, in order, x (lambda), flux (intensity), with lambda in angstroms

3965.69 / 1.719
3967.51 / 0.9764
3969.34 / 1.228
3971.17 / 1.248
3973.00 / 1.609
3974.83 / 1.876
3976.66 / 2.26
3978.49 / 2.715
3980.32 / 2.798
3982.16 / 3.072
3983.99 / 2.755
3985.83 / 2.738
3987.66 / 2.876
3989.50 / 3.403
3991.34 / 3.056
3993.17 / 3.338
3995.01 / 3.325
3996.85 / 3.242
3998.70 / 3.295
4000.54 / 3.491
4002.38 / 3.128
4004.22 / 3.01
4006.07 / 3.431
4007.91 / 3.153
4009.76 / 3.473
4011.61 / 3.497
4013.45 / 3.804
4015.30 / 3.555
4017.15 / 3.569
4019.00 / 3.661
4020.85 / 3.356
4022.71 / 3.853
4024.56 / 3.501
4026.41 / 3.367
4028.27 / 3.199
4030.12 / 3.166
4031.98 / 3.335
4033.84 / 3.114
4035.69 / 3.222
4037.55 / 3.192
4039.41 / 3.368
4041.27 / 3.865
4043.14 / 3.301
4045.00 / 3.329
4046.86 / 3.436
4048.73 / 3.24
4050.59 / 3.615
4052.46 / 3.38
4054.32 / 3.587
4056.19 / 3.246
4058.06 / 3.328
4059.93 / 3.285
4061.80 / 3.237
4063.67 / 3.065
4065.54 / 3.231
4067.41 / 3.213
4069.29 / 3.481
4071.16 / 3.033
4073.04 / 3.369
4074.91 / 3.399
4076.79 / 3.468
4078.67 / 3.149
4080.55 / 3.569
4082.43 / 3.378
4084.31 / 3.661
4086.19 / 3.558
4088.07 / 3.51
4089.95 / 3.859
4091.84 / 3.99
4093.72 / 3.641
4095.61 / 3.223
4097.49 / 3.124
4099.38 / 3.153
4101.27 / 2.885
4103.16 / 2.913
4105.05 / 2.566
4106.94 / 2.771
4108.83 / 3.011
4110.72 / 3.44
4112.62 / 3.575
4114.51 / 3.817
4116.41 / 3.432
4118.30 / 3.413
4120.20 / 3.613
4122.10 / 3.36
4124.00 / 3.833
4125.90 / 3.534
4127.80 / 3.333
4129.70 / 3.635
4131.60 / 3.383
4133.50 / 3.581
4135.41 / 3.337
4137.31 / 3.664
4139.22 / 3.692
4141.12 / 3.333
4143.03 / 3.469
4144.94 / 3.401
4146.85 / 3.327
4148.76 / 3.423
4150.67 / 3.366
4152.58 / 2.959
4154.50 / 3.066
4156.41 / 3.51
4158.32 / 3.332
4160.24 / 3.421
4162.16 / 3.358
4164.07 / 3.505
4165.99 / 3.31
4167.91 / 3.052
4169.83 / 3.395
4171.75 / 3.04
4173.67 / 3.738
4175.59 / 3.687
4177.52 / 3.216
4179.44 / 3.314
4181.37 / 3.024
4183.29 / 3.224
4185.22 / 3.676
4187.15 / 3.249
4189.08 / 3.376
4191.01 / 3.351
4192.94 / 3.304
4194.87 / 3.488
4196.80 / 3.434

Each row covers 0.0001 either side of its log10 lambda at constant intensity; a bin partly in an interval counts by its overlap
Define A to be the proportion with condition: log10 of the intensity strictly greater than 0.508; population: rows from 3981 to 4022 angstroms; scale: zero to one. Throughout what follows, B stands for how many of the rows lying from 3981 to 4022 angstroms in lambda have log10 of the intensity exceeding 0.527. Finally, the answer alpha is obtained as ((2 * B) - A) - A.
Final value 16.7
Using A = 0.64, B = 9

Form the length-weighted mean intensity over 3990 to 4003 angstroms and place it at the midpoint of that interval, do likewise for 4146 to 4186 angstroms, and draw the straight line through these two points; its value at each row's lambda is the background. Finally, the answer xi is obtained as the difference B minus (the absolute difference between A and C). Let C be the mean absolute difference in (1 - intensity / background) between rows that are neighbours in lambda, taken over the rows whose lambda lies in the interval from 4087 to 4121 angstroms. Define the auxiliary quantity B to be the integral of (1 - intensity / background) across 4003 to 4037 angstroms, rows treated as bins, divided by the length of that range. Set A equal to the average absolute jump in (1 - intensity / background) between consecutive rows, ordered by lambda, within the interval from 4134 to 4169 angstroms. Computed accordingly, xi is -0.05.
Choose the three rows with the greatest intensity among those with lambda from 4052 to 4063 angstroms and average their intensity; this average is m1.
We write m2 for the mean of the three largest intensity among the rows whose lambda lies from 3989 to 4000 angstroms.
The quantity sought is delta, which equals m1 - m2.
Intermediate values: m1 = 3.43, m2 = 3.36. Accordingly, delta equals 0.08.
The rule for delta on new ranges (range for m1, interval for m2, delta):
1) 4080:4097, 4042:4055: 0.29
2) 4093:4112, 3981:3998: 0.08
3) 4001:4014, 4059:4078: 0.14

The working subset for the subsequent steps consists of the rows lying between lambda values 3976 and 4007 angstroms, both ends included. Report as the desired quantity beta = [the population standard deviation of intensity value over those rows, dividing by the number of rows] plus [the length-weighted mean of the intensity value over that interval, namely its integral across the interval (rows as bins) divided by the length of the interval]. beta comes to 3.38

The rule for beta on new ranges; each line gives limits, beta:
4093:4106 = 3.37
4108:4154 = 3.66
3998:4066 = 3.59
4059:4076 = 3.40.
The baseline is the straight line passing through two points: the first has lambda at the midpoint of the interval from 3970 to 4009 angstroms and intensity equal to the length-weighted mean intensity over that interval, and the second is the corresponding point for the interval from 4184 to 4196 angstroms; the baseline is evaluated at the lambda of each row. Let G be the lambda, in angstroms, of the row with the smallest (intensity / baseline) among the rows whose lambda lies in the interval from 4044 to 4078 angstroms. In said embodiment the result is 4071.16 angstroms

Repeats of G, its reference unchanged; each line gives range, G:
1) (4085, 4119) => 4105.05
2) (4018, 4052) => 4033.84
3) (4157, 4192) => 4181.37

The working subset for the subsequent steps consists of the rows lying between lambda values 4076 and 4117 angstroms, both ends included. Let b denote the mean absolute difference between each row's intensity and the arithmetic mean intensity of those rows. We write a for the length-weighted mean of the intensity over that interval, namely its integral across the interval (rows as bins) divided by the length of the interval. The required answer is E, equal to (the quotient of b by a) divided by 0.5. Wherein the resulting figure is 0.182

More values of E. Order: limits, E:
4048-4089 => 0.087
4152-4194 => 0.098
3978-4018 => 0.161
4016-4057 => 0.099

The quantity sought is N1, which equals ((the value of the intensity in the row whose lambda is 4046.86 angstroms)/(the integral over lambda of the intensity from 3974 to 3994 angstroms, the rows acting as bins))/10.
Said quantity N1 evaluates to 0.0061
